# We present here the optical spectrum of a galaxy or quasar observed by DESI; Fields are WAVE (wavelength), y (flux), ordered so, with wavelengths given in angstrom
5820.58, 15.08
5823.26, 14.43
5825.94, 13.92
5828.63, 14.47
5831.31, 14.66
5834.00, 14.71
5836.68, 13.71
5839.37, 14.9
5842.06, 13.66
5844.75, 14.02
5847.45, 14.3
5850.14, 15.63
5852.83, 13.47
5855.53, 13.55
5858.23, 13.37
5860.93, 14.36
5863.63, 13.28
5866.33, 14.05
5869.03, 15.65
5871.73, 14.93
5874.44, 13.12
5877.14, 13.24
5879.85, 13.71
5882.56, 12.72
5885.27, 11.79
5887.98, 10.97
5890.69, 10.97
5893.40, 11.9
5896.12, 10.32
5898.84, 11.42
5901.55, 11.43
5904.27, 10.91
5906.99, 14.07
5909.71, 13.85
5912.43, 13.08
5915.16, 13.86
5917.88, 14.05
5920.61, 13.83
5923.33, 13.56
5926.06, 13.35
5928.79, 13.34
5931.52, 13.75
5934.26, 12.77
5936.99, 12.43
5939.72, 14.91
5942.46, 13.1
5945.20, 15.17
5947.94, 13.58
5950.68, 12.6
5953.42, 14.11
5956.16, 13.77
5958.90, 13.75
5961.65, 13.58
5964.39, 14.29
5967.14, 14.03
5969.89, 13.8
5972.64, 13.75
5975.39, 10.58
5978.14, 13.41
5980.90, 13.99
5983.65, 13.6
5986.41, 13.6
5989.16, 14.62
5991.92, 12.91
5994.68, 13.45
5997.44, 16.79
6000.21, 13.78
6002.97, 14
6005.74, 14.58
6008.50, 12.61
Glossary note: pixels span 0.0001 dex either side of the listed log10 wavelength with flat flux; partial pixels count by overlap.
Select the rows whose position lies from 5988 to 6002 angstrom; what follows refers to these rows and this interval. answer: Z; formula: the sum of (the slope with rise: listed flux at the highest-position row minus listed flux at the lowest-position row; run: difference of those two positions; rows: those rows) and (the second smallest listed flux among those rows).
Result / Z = 13.4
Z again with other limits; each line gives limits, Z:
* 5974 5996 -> 13.1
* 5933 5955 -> 12.7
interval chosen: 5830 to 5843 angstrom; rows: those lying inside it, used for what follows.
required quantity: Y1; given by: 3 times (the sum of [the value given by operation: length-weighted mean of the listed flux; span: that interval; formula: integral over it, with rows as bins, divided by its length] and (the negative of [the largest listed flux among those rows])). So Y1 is -1.7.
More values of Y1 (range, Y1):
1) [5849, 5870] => -4.6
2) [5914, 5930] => -1.1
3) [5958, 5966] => -1.2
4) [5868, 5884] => -5.4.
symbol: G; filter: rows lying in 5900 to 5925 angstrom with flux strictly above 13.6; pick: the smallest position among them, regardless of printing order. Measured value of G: 5906.99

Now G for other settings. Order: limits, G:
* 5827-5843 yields 5828.63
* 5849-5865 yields 5850.14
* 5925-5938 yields 5931.52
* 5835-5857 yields 5836.68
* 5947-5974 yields 5953.42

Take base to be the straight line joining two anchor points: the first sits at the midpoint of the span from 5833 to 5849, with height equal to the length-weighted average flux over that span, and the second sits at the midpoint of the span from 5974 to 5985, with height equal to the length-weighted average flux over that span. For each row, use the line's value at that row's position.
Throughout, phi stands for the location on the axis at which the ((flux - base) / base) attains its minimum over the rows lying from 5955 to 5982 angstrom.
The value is 5975.39 angstrom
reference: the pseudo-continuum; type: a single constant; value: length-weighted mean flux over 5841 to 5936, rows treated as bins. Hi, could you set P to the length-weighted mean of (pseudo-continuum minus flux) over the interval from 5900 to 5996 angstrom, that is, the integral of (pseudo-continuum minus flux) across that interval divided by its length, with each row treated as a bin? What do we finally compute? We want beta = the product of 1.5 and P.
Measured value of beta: -0.4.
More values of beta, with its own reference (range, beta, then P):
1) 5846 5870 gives -1.4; -1.0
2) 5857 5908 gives 0.7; 0.5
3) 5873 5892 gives 1.2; 0.8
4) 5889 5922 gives 1.1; 0.7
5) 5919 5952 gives -0.5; -0.3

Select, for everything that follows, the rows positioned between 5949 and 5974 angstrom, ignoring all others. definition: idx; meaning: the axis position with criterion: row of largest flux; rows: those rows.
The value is 5964.39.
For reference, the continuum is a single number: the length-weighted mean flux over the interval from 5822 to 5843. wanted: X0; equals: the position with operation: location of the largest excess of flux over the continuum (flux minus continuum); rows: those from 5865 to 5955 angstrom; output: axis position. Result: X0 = 5869.03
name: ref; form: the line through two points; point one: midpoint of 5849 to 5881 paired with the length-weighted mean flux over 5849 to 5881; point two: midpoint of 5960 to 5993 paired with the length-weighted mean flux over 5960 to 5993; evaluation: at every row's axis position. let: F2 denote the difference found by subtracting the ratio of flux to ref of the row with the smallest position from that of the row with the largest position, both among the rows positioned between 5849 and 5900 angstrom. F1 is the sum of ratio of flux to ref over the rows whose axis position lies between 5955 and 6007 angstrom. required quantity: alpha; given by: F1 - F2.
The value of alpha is 19.7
